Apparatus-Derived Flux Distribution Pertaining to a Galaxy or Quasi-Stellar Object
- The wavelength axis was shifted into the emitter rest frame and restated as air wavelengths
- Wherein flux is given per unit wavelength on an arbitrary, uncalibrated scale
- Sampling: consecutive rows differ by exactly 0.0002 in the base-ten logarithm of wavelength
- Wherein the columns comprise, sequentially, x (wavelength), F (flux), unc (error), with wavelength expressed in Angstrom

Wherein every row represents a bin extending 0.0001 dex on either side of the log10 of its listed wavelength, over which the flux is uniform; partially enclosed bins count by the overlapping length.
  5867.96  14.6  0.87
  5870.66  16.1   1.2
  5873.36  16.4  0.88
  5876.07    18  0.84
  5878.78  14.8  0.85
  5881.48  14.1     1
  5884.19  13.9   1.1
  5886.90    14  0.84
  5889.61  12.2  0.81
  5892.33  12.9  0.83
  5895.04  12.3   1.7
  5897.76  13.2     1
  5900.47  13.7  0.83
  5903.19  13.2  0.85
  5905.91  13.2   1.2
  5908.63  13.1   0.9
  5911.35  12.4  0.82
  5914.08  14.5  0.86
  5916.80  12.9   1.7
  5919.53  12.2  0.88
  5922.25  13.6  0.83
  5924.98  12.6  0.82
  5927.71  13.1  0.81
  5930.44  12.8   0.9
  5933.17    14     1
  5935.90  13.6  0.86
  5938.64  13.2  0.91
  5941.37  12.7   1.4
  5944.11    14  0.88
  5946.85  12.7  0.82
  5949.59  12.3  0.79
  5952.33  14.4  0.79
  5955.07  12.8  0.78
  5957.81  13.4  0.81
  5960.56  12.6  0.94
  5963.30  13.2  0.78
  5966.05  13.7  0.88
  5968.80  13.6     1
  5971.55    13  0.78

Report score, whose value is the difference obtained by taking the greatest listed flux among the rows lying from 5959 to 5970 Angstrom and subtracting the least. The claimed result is 1.1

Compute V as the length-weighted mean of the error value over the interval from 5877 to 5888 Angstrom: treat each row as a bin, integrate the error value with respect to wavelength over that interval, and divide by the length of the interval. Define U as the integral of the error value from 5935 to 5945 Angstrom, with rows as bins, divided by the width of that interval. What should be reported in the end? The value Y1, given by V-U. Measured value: -0.08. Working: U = 1.03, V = 0.95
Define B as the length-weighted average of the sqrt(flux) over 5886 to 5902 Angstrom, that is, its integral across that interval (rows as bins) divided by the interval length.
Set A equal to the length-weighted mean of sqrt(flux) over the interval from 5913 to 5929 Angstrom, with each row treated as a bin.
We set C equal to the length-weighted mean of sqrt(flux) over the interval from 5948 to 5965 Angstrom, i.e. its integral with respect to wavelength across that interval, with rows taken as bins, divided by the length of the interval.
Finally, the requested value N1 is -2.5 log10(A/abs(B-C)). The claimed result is -6.0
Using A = 3.62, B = 3.608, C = 3.62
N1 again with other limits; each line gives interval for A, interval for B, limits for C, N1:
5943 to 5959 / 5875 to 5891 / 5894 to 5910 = -3.3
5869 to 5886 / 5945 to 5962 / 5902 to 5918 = -5.7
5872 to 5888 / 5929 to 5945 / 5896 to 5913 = -5.2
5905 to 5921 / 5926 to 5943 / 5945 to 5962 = -5.4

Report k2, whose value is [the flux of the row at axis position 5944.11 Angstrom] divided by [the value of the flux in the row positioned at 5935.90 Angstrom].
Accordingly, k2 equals 1.03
